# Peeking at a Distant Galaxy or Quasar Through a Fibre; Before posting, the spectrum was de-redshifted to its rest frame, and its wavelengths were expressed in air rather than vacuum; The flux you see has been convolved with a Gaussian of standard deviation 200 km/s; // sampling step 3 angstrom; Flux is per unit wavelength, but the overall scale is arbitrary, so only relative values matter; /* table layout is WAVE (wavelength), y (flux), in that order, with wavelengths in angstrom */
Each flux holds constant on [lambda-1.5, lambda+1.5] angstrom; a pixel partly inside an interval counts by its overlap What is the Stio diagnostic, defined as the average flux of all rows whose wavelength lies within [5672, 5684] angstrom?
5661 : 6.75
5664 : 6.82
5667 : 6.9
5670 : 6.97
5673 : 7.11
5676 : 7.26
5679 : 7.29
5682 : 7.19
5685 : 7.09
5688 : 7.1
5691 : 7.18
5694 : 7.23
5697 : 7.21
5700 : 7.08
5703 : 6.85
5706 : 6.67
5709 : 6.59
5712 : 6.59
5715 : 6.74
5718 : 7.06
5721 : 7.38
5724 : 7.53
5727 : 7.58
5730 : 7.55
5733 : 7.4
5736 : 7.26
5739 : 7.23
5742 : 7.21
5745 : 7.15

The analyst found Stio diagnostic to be 7.21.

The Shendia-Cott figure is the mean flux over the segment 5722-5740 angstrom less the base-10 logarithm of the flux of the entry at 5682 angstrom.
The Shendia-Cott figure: 6.57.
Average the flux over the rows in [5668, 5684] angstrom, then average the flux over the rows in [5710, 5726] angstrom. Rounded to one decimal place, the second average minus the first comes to -0.1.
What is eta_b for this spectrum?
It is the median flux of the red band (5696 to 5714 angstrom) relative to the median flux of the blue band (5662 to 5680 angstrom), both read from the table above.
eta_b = 0.96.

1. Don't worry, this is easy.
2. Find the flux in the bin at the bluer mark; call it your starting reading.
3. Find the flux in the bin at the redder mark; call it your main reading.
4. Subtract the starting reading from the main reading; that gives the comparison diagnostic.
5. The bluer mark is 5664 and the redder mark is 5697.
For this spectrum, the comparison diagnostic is 0.39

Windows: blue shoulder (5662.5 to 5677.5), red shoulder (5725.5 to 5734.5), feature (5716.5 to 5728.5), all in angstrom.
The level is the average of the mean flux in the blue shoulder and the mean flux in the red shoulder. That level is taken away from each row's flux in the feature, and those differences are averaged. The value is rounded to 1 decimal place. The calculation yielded 0.1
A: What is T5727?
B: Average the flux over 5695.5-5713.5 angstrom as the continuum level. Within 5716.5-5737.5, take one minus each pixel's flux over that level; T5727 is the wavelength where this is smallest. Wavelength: 5727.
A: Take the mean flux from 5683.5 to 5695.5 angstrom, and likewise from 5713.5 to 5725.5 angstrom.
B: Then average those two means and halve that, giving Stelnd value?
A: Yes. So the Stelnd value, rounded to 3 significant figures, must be 3.58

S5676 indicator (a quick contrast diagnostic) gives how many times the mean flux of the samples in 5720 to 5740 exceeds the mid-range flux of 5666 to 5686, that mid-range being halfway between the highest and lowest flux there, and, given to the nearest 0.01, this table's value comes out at 1.05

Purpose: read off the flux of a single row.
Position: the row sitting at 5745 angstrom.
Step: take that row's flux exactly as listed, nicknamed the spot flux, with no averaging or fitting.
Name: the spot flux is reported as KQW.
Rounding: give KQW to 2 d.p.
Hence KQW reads 7.15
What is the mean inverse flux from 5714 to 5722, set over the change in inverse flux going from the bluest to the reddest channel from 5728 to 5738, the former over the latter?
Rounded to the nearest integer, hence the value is 27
